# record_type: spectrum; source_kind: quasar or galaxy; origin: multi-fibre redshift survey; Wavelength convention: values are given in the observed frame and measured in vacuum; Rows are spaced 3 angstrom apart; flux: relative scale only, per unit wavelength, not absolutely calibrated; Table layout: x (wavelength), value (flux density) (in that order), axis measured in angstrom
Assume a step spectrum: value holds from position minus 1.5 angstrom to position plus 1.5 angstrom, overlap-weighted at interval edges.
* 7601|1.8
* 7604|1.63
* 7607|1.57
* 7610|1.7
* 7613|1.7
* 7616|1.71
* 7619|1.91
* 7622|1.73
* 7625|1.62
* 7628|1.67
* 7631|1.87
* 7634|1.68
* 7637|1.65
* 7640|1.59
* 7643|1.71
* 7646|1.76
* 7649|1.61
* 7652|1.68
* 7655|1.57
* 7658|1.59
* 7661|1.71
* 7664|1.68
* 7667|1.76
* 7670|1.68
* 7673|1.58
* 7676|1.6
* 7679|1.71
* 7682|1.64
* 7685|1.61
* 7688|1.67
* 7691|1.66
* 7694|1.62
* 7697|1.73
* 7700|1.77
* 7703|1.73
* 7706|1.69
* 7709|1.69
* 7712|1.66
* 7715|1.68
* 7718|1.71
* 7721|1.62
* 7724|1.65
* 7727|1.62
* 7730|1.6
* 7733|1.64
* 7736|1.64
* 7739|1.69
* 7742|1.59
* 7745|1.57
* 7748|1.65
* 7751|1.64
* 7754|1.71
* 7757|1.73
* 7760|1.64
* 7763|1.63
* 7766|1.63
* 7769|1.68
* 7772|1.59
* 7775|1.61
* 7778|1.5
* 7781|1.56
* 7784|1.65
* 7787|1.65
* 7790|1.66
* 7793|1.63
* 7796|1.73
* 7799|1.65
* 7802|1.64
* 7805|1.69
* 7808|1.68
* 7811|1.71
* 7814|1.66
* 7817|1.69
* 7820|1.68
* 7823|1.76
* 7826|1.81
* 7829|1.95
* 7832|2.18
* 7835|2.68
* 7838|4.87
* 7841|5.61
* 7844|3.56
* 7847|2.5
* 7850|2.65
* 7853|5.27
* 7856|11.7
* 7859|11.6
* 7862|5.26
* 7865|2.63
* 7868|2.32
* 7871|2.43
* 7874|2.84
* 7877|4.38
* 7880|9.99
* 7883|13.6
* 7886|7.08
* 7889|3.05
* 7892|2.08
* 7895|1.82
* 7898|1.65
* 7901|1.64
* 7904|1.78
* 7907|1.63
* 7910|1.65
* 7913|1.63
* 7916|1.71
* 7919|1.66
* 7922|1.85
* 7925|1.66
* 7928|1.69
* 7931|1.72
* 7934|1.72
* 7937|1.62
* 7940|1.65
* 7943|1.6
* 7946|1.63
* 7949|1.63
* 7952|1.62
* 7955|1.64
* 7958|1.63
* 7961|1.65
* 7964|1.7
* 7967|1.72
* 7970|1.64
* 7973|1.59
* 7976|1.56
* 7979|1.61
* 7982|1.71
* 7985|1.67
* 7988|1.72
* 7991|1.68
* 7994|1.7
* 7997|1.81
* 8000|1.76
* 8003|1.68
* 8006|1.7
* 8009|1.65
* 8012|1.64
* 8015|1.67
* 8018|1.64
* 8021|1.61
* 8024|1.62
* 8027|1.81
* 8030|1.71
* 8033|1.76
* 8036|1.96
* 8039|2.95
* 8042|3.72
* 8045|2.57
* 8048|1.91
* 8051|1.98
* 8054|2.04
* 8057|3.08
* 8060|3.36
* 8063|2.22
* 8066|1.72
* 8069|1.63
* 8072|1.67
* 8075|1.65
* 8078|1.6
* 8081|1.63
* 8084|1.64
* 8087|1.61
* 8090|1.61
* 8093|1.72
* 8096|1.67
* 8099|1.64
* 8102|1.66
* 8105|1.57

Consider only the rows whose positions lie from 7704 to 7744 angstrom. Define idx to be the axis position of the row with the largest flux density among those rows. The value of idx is 7718 angstrom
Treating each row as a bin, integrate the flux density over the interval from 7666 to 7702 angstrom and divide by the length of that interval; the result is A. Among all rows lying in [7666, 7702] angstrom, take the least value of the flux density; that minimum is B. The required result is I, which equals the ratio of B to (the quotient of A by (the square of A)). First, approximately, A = 1.67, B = 1.58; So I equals 2.64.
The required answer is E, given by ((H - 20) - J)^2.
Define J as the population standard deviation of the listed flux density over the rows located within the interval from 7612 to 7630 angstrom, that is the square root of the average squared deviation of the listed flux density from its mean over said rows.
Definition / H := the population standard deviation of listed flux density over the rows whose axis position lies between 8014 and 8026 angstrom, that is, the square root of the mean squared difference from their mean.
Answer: 402.7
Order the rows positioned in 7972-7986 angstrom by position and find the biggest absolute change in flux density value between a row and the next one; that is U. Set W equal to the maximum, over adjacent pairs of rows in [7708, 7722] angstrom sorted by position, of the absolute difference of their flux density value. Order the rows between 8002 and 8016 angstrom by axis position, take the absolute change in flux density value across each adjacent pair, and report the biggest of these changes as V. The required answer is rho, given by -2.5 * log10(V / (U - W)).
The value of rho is -1.7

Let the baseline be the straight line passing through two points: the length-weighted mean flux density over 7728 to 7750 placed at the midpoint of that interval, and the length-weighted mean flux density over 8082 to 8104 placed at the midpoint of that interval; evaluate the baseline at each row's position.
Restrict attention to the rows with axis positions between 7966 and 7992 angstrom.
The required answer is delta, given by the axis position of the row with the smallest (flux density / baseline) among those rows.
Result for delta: 7976 angstrom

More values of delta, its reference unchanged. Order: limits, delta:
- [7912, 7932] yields 7913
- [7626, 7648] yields 7640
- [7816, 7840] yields 7820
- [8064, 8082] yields 8078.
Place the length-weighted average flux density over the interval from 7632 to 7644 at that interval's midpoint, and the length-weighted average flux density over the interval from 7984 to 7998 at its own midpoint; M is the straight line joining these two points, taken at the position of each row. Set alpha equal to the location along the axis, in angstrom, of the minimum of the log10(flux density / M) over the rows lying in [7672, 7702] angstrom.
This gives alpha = 7673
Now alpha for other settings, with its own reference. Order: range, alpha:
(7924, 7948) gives 7943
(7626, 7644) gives 7640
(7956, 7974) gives 7973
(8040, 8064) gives 8048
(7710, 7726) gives 7721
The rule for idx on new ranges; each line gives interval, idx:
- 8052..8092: 8060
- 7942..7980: 7967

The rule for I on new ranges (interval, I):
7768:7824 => 2.48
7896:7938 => 2.74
